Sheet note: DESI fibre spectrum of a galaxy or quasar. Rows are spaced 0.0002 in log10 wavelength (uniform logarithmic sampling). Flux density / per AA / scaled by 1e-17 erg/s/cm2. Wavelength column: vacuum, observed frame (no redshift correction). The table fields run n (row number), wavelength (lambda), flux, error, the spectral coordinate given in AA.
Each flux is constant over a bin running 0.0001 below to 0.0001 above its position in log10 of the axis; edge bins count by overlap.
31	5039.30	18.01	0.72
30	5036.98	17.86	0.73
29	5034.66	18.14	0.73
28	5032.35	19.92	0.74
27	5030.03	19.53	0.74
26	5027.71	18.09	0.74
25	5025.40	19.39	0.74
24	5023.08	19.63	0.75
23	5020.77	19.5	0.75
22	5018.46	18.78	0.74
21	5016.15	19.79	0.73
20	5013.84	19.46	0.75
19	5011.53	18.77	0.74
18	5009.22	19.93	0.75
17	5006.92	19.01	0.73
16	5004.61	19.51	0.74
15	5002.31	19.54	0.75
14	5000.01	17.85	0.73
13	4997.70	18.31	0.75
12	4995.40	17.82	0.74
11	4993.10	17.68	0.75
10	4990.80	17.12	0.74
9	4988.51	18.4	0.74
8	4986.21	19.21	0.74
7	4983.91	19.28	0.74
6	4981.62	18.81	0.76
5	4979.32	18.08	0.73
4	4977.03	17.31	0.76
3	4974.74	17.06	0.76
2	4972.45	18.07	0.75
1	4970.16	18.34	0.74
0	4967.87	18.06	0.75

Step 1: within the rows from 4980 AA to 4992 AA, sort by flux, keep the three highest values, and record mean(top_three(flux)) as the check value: 19.1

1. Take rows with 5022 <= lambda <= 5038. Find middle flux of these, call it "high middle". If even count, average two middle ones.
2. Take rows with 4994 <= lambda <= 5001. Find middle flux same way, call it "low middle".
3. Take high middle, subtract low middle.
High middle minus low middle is 1.5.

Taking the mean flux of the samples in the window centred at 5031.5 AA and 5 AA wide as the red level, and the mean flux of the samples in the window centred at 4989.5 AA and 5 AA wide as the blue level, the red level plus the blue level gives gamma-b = 37.5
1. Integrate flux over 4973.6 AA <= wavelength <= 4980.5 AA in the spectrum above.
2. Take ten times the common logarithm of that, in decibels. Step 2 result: 20.8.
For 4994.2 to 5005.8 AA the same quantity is 23.3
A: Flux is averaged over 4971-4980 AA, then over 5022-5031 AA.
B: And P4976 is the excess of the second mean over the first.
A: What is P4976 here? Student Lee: 1.5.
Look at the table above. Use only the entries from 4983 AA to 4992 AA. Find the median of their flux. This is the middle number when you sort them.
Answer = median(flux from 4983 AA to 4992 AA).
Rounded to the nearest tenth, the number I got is 18.8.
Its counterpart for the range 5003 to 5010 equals 19.5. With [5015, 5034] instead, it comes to 19.5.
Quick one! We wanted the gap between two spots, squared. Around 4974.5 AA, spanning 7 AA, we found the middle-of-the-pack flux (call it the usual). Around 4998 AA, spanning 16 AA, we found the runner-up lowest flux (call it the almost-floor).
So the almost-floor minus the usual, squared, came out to 0.14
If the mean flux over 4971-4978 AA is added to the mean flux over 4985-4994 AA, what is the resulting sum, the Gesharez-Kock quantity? 35.6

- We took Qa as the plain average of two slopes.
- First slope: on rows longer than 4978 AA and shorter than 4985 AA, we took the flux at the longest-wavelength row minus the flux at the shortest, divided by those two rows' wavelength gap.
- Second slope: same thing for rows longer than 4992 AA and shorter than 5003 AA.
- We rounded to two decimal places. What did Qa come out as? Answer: 0.23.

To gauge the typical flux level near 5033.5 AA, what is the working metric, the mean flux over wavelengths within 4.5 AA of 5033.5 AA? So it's 18.9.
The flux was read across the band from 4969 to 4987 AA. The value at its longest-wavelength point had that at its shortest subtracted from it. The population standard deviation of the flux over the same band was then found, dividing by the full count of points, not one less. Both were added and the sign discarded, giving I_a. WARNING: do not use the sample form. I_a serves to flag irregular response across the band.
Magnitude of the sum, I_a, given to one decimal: 1.6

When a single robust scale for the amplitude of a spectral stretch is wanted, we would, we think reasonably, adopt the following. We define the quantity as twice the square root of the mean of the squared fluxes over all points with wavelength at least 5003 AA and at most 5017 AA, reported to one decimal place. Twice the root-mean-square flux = 38.8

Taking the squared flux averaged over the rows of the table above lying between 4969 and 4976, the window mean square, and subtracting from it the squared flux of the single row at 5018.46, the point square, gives -35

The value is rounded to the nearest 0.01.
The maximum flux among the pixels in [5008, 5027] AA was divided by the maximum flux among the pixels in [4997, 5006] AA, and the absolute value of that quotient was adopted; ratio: 1.02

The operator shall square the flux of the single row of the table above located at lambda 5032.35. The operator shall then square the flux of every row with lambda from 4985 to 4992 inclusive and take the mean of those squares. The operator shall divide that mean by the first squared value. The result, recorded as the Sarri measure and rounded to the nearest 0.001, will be 0.841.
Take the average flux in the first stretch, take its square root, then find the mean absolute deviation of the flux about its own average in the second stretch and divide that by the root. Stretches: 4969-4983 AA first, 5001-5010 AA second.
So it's 0.058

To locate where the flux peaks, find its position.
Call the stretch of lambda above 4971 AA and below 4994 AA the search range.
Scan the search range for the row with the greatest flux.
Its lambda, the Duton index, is 4983.91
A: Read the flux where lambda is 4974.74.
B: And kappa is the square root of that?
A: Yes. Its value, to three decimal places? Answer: 4.130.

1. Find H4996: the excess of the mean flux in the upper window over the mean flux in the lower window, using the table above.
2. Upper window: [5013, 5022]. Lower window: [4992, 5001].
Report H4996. 1.5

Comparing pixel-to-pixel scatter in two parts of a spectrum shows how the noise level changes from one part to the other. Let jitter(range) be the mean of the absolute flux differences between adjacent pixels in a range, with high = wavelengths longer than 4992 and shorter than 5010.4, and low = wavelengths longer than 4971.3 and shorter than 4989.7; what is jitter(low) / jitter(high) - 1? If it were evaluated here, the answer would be 0.0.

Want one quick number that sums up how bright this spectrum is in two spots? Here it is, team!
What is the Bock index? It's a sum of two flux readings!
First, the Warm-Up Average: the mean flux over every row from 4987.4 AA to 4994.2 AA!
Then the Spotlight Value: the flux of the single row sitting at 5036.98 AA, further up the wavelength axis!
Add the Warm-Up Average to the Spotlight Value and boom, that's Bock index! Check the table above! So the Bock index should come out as 35.6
